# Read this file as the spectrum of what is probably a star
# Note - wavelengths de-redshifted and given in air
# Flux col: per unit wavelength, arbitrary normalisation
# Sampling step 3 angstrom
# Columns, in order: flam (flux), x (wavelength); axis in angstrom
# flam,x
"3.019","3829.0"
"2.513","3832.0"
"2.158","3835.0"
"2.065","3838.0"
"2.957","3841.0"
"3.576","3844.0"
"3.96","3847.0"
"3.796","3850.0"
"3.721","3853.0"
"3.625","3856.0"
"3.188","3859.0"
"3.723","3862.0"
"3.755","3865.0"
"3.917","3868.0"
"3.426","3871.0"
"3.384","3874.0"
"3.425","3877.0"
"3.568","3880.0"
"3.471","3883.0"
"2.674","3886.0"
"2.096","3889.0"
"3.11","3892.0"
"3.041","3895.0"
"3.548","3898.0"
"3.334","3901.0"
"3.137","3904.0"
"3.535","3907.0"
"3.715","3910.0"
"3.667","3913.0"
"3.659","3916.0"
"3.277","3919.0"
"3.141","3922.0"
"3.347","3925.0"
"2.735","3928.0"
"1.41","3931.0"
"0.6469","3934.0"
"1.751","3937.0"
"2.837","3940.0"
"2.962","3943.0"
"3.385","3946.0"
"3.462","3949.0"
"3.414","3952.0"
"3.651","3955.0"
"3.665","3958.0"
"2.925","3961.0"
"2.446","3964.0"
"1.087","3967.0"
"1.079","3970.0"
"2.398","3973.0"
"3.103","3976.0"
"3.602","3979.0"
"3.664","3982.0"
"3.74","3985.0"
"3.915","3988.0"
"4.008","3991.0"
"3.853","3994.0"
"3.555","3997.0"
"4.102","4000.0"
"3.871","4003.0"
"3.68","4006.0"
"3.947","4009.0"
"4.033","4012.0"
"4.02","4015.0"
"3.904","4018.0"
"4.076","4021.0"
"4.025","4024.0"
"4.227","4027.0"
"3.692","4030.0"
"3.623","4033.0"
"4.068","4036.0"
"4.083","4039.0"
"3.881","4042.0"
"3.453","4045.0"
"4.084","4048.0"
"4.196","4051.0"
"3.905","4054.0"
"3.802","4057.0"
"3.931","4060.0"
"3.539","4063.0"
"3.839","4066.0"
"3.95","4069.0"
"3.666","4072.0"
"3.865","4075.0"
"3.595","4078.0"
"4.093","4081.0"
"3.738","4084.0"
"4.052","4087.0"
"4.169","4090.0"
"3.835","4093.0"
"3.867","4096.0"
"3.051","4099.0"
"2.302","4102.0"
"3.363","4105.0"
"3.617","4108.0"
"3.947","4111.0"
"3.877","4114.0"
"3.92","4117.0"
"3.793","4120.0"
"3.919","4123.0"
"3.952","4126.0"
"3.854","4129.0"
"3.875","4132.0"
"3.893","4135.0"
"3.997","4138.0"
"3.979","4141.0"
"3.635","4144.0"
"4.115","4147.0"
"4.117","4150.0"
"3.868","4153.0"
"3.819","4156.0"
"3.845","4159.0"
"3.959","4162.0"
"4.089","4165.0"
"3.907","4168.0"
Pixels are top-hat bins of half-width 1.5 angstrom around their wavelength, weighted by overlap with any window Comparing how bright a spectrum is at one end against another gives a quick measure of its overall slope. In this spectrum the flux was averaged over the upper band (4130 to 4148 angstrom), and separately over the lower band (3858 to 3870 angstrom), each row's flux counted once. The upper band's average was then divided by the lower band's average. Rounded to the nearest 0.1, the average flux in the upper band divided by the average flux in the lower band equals 1.1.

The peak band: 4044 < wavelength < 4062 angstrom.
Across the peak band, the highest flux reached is 4.196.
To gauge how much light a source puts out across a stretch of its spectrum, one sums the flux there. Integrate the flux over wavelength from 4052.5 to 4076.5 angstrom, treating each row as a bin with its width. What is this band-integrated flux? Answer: 91.5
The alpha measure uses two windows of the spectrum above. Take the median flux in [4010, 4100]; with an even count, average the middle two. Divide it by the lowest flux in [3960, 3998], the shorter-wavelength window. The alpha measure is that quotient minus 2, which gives 1.6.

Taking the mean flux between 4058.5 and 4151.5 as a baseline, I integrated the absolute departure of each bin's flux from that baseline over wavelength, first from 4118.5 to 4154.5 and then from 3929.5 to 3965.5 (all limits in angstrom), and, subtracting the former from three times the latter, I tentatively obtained 110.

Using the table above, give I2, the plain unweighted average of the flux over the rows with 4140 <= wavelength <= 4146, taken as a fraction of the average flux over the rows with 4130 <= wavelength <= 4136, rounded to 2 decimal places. 0.98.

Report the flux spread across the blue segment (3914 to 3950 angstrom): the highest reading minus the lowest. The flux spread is 3.0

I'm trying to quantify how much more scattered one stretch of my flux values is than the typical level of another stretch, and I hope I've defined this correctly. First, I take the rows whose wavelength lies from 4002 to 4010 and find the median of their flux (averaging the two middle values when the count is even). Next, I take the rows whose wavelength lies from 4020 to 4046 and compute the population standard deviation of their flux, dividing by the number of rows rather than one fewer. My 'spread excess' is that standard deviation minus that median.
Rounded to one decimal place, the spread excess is -3.6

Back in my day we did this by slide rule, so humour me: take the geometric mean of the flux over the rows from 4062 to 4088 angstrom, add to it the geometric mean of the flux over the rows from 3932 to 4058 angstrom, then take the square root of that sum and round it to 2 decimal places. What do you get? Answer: 2.65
